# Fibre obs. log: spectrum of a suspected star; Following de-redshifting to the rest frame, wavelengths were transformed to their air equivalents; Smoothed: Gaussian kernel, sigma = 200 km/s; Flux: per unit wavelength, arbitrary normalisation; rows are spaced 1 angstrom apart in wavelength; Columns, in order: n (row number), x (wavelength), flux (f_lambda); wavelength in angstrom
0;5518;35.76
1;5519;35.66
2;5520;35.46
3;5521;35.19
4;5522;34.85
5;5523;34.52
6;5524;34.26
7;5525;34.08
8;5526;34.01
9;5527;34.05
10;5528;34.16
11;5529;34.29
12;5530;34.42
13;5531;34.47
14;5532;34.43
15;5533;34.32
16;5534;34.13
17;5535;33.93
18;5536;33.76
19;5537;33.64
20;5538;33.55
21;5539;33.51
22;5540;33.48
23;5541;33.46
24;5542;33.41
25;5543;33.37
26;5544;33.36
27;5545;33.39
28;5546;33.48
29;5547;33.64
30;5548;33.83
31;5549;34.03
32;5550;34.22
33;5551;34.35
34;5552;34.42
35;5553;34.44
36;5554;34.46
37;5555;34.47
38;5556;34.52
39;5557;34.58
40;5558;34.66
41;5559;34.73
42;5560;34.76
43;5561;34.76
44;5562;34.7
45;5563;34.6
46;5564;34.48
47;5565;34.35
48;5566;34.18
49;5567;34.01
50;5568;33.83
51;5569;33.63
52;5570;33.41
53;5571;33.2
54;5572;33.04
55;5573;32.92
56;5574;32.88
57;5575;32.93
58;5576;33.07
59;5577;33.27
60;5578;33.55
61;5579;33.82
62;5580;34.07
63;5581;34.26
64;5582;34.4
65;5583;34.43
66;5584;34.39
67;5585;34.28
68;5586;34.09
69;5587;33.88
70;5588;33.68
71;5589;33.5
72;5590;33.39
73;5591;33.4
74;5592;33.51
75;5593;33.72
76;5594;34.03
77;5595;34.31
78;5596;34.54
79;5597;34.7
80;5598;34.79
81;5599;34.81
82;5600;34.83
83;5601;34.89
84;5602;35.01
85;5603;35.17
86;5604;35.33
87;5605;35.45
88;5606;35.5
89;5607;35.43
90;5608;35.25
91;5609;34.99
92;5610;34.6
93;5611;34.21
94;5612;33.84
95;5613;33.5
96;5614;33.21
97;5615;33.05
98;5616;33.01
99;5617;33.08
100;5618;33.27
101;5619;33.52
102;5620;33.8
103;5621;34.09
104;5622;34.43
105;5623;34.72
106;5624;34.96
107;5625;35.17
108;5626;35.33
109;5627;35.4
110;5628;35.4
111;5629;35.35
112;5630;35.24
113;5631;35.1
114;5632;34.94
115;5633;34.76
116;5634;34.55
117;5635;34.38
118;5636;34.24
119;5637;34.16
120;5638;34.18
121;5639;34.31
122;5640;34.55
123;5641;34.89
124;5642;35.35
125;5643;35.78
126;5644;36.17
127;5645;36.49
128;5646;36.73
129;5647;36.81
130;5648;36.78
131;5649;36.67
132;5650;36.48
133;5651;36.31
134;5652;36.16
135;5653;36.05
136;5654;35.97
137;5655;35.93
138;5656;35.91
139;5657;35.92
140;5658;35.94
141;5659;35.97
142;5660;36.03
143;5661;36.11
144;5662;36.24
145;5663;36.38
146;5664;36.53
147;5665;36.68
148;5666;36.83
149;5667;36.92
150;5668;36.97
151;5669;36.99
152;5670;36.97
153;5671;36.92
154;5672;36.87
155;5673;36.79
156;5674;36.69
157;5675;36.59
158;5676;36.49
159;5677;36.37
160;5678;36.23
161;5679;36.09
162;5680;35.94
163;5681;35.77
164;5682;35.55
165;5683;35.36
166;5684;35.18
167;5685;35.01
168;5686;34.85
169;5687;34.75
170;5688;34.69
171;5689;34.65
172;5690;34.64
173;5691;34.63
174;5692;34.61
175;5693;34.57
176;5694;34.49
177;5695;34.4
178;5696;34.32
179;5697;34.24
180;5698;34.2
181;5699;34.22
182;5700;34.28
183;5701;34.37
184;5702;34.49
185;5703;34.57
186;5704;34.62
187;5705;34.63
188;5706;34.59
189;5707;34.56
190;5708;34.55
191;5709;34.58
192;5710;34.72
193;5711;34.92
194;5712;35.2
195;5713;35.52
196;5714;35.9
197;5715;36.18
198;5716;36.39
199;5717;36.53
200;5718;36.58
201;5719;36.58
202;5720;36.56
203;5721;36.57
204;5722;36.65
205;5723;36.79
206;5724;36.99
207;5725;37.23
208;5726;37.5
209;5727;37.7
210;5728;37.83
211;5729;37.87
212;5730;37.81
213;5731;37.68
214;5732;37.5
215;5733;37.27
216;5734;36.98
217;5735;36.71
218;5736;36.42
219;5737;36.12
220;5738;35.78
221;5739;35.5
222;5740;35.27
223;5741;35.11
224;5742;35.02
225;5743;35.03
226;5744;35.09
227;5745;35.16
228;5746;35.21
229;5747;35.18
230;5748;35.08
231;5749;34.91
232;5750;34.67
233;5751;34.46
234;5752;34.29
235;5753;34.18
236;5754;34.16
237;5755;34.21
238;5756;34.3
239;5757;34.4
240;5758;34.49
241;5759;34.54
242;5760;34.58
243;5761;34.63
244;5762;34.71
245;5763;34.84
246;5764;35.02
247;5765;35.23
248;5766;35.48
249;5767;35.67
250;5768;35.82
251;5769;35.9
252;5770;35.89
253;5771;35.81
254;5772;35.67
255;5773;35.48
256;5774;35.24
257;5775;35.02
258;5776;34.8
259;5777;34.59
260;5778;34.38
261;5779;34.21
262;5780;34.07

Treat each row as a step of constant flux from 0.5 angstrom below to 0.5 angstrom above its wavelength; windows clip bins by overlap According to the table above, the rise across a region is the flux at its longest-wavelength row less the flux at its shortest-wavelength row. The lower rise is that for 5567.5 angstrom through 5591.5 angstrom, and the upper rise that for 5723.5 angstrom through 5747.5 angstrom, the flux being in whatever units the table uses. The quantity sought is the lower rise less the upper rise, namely 1.4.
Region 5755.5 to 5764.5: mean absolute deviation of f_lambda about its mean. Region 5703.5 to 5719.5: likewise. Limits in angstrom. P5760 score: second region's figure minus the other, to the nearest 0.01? 0.59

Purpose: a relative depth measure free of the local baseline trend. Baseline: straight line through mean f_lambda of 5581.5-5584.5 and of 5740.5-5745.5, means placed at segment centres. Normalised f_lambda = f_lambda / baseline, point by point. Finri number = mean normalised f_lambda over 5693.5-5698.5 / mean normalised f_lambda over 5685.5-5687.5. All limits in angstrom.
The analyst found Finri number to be 0.99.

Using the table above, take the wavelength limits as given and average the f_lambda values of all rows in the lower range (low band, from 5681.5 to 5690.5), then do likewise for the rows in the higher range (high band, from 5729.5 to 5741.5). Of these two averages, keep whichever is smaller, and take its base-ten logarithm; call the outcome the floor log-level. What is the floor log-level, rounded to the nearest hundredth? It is 1.54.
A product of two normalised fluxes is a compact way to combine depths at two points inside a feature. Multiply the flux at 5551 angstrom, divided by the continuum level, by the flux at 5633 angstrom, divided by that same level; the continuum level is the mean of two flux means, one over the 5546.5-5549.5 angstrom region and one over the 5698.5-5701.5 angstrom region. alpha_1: 1.03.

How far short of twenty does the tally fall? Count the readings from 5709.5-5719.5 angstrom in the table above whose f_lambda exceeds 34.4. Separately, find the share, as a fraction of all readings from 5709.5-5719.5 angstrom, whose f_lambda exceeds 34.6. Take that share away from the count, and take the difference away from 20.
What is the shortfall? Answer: 11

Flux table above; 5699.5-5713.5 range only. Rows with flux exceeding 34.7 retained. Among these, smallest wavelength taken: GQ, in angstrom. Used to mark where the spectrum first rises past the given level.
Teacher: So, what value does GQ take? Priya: 5710 angstrom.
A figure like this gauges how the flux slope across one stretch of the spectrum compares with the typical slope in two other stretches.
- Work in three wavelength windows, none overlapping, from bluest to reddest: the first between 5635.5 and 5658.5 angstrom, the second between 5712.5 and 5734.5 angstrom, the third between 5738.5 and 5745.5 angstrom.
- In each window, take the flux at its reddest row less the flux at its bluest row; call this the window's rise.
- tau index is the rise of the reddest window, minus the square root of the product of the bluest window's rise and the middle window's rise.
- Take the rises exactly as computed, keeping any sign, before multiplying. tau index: -1.9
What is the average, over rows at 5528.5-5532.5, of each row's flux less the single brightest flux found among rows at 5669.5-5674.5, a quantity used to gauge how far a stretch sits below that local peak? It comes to -2.6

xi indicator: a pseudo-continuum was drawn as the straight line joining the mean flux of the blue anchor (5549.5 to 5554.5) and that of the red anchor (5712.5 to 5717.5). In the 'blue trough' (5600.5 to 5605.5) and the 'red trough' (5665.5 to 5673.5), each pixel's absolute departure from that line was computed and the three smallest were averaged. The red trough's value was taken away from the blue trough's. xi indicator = -1.08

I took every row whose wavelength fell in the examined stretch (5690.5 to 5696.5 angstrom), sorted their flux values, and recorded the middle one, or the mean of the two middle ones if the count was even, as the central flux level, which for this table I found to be 34.5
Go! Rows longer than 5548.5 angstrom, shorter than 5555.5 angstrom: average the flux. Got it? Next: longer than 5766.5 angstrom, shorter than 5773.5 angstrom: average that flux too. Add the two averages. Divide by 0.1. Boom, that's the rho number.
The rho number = 701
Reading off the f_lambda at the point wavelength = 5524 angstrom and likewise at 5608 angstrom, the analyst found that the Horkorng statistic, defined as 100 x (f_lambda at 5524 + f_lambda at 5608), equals 6951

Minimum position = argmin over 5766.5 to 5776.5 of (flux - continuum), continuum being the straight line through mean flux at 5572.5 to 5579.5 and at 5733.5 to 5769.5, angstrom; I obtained 5776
